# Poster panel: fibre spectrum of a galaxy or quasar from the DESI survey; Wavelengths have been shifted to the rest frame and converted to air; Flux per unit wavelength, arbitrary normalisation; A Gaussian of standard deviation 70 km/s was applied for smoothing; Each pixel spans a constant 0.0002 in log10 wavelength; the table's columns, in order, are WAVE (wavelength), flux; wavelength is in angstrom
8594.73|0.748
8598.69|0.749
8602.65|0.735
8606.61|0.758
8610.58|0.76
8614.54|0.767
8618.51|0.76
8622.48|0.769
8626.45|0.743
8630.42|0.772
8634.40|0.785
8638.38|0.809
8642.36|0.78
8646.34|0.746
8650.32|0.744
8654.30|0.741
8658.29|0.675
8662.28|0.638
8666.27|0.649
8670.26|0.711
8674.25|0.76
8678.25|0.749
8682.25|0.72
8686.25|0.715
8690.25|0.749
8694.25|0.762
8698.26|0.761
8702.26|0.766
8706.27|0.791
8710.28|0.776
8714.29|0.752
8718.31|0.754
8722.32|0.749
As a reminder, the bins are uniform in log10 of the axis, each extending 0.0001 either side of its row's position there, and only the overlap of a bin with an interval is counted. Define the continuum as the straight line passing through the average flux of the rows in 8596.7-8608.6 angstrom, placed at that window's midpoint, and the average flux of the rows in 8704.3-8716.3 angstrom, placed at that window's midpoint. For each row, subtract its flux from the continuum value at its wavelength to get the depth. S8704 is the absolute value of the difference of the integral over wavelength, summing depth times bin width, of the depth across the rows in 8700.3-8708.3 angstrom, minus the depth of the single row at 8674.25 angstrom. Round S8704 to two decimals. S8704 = 0.06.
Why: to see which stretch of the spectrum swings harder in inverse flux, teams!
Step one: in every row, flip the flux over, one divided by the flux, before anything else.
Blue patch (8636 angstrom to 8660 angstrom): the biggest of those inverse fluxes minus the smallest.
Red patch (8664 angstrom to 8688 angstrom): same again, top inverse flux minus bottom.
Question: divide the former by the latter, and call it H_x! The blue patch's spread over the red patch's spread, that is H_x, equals 1.1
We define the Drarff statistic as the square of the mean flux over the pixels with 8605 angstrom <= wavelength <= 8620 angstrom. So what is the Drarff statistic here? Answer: 0.580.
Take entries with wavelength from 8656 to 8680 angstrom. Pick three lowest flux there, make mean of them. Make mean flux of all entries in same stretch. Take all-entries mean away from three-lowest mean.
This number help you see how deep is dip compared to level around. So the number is -0.043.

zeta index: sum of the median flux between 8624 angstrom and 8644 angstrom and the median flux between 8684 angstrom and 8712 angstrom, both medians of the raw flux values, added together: 1.542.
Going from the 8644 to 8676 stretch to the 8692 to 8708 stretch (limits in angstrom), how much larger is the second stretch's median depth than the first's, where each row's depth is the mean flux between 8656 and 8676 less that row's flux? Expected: -0.038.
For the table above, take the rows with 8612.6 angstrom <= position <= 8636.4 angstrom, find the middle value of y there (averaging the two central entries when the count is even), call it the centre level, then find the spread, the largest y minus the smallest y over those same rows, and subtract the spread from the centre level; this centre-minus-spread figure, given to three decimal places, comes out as 0.726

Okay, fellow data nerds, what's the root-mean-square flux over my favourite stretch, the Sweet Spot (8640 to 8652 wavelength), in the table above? 0.757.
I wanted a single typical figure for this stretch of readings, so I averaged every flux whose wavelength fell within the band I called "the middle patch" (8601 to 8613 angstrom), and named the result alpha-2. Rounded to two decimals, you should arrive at 0.75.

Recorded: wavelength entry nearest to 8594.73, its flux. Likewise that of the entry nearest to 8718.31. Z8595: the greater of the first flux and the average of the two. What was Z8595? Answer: 0.751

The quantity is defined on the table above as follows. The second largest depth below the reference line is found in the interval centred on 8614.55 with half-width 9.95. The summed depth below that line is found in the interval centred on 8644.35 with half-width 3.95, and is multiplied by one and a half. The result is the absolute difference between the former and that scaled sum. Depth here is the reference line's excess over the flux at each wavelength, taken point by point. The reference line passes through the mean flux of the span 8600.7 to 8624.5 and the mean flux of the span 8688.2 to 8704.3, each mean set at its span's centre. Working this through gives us 0.01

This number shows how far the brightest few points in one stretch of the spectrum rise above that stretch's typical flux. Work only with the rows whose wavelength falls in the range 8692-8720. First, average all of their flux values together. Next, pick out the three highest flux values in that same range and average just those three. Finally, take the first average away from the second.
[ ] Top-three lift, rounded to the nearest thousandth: 0.012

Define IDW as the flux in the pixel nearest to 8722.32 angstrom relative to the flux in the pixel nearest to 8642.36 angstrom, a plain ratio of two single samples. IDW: 0.96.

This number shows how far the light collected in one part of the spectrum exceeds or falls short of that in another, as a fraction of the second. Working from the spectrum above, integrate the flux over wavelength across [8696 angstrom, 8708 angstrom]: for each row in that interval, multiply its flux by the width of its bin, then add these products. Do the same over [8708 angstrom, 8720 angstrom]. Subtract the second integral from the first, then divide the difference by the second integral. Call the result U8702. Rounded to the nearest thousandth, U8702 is 0.014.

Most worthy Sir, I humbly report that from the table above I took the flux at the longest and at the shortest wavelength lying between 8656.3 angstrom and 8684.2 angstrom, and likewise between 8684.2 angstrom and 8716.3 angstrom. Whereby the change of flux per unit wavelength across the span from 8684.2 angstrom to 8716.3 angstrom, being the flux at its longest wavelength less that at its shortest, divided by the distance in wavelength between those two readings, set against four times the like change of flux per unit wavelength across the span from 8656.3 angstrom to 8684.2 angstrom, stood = 0.18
